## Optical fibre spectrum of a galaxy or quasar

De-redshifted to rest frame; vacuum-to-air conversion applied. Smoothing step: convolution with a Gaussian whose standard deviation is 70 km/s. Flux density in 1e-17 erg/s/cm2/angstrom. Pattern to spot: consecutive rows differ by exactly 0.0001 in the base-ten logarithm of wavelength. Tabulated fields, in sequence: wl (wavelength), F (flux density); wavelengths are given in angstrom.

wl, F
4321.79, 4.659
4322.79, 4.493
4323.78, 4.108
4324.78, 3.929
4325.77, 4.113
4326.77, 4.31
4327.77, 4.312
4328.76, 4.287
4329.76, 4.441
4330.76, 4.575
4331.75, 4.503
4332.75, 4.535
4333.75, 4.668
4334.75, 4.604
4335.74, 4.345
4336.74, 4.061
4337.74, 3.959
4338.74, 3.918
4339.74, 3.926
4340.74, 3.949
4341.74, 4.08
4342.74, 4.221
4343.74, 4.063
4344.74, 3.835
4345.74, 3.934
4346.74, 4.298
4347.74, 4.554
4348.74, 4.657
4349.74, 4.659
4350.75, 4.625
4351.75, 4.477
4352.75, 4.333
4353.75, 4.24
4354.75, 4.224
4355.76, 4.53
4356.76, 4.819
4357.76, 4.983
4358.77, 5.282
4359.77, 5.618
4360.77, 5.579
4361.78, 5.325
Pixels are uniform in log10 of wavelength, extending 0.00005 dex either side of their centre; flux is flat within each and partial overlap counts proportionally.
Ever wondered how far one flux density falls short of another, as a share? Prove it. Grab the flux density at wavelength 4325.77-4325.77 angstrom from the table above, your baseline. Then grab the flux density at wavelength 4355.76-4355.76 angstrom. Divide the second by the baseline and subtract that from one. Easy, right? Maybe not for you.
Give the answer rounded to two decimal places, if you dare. -0.10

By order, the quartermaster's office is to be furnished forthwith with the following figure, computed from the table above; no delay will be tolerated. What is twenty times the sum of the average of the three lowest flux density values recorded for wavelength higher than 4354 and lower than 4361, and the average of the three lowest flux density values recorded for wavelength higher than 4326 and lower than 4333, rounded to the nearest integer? 177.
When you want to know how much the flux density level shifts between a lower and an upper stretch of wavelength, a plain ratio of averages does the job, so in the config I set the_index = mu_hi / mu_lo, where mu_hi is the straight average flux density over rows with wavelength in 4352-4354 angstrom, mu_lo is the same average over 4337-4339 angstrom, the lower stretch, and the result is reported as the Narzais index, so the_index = 1.09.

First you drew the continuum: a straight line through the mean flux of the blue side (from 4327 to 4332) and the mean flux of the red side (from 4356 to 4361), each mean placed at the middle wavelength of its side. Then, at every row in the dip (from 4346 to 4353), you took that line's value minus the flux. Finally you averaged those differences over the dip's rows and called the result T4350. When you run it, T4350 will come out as 0.5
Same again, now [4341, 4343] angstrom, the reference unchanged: 0.6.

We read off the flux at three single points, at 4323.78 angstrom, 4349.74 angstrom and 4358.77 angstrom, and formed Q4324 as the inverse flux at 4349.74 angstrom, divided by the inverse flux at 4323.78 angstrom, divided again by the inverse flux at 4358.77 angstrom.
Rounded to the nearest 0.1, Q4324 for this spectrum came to 4.7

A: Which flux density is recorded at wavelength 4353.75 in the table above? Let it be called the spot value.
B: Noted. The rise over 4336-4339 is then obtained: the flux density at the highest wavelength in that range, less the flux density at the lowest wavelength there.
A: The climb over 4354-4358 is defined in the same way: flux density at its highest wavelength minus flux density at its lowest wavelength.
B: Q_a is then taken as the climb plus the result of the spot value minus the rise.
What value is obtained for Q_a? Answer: 5.1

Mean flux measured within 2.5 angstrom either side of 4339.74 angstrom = 4.0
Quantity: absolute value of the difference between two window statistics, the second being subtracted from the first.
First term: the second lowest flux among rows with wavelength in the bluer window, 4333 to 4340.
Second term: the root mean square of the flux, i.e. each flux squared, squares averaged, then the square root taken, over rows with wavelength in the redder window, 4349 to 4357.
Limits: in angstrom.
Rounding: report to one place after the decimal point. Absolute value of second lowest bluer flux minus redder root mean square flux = 0.6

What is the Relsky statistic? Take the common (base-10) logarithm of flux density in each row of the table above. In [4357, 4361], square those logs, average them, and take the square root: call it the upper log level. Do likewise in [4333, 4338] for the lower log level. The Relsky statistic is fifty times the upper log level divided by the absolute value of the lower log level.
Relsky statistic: 57.3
